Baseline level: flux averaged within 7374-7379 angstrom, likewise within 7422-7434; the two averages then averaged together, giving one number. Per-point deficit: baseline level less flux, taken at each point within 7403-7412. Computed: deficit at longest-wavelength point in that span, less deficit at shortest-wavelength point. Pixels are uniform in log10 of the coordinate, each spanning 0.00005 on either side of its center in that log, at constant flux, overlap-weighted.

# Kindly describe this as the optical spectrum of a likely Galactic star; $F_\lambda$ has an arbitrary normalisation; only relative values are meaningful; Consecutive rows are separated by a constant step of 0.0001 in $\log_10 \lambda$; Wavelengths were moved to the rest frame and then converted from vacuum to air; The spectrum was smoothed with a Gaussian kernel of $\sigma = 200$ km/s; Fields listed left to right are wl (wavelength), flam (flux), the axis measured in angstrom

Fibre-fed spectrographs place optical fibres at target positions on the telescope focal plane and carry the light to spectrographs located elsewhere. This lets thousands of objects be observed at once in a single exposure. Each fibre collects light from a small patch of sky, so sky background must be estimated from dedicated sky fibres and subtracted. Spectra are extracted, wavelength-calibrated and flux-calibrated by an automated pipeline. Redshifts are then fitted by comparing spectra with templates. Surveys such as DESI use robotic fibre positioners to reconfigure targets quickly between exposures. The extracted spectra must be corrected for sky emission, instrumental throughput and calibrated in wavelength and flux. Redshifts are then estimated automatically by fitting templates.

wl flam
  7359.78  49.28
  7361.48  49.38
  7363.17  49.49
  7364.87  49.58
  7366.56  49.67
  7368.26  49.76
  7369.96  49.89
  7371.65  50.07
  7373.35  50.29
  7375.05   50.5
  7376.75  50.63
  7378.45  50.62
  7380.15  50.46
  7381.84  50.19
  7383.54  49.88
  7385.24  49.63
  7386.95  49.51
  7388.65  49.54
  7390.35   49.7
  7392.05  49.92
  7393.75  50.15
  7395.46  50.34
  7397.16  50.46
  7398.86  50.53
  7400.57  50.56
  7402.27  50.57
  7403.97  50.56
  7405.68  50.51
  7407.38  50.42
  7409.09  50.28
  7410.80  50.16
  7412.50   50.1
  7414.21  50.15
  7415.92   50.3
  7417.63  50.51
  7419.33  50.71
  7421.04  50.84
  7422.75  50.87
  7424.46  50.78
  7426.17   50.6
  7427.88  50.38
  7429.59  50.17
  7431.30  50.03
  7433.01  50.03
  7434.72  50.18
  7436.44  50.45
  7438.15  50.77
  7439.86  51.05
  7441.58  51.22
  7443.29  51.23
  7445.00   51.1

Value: 0.4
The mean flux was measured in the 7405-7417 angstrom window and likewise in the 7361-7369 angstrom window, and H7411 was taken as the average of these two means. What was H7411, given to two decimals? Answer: 49.93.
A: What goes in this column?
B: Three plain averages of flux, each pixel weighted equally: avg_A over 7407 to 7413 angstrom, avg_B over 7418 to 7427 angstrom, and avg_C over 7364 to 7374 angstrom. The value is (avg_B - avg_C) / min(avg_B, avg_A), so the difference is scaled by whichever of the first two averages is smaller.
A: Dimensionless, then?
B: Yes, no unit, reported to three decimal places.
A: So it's 0.018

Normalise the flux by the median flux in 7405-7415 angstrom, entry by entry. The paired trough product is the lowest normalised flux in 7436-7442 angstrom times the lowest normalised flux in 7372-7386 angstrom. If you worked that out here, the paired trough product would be 0.99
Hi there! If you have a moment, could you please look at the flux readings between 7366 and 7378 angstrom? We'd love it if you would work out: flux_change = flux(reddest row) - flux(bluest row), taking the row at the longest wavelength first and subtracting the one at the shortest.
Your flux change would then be 1.0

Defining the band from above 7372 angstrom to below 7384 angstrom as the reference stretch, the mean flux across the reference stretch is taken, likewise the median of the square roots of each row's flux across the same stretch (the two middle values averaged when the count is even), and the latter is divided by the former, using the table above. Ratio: 0.141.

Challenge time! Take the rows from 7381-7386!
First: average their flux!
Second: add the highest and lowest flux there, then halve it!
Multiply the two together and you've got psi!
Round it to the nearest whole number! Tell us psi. 2491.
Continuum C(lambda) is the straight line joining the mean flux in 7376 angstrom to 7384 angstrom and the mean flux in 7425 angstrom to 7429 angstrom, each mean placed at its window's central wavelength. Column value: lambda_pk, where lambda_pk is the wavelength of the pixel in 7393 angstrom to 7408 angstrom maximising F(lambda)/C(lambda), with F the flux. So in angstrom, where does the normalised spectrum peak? 7402.27 angstrom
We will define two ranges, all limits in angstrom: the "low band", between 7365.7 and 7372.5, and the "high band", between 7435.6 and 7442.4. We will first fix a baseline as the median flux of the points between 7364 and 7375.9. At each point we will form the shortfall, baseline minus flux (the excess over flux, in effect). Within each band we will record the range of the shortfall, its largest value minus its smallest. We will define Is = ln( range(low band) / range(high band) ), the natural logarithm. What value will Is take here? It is -0.7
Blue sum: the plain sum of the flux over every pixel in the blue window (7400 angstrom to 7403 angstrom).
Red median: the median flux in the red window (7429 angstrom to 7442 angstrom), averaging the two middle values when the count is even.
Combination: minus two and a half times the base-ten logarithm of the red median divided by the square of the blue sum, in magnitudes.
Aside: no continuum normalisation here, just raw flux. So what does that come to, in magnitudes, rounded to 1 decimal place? 5.8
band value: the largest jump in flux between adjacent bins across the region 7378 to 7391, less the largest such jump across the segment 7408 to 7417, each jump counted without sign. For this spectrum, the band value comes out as 0.16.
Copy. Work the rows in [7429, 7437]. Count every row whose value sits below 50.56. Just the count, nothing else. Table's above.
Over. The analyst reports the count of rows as 5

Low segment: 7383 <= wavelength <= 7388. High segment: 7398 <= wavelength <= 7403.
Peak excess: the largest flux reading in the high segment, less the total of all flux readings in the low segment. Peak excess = -98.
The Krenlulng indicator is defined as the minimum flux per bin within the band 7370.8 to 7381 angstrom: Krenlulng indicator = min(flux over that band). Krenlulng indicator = 50.07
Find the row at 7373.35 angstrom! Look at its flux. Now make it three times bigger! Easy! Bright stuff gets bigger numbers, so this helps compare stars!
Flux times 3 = 151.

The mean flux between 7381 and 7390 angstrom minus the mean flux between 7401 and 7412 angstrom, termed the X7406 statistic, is -0.7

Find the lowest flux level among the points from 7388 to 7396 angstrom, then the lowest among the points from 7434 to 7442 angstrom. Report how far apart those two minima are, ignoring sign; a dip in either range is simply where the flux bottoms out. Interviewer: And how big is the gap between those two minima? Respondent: 0.6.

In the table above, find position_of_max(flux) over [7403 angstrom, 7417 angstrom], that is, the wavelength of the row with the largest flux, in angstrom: 7403.97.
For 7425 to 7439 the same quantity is 7438.15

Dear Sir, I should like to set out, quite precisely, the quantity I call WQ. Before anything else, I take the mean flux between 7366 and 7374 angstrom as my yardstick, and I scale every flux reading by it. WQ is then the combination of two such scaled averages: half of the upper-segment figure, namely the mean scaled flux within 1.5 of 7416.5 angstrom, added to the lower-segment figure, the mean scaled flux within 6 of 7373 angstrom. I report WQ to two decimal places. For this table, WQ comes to 1.51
